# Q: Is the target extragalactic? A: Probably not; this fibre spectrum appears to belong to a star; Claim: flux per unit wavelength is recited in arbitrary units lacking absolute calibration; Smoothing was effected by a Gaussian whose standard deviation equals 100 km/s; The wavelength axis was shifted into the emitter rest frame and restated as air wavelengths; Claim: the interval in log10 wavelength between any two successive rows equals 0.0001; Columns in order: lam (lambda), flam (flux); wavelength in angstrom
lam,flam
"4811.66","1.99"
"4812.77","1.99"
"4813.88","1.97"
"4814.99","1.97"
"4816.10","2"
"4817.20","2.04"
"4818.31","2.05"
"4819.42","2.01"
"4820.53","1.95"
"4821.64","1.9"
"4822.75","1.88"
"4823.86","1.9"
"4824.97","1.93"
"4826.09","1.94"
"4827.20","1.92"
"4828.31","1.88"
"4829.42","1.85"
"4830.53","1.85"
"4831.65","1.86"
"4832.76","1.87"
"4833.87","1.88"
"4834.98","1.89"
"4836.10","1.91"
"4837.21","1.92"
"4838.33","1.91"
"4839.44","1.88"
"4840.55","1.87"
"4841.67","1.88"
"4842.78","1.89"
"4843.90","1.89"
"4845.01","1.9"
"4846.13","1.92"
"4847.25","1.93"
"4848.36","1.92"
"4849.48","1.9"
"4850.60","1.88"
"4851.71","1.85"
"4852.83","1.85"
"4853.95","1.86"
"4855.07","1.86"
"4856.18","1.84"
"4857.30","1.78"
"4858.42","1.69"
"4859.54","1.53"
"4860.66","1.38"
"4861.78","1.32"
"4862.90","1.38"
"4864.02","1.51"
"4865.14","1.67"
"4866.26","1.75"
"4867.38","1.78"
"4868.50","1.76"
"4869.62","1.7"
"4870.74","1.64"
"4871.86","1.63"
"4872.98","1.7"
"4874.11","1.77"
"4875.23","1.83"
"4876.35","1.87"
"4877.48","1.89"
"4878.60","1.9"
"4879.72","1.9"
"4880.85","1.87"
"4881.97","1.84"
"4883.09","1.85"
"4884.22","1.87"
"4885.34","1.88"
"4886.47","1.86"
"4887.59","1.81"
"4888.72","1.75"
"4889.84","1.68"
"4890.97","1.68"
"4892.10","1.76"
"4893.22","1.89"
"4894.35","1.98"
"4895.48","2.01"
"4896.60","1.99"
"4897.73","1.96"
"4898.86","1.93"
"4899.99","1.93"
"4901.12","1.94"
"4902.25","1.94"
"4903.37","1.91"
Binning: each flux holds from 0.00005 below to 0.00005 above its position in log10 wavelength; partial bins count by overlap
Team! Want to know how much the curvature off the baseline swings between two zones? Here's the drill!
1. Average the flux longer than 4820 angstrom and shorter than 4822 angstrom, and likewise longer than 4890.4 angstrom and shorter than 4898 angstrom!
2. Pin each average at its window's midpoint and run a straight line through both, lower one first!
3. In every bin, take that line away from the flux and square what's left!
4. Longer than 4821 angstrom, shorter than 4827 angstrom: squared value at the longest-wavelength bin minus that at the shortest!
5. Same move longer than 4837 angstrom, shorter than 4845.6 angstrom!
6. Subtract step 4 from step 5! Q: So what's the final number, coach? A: 0.001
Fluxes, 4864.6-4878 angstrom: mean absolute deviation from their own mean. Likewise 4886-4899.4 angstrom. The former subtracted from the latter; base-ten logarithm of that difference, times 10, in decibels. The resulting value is -15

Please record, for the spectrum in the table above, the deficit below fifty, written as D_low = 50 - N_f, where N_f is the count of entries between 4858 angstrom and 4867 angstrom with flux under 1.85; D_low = 42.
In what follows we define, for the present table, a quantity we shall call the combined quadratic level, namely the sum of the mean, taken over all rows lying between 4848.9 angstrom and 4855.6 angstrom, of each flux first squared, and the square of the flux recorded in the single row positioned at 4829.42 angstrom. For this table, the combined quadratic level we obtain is 6.9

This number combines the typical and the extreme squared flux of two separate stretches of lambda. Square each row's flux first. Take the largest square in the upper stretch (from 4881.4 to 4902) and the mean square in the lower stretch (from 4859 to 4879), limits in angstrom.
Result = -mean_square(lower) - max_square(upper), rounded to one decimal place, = -6.8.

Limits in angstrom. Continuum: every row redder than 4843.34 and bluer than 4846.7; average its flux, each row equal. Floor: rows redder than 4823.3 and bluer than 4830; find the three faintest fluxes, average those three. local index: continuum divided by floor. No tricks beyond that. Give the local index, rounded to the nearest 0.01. 1.01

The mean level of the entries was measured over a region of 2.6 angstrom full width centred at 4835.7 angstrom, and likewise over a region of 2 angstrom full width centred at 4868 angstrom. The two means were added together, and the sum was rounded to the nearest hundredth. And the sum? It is 3.67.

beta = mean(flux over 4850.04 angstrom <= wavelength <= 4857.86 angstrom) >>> 1.85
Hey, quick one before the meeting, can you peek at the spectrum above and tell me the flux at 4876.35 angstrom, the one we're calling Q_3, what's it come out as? 1.87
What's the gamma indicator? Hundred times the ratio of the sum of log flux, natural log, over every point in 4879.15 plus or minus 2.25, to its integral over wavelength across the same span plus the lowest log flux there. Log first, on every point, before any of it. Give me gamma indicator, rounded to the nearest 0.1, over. 73.0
